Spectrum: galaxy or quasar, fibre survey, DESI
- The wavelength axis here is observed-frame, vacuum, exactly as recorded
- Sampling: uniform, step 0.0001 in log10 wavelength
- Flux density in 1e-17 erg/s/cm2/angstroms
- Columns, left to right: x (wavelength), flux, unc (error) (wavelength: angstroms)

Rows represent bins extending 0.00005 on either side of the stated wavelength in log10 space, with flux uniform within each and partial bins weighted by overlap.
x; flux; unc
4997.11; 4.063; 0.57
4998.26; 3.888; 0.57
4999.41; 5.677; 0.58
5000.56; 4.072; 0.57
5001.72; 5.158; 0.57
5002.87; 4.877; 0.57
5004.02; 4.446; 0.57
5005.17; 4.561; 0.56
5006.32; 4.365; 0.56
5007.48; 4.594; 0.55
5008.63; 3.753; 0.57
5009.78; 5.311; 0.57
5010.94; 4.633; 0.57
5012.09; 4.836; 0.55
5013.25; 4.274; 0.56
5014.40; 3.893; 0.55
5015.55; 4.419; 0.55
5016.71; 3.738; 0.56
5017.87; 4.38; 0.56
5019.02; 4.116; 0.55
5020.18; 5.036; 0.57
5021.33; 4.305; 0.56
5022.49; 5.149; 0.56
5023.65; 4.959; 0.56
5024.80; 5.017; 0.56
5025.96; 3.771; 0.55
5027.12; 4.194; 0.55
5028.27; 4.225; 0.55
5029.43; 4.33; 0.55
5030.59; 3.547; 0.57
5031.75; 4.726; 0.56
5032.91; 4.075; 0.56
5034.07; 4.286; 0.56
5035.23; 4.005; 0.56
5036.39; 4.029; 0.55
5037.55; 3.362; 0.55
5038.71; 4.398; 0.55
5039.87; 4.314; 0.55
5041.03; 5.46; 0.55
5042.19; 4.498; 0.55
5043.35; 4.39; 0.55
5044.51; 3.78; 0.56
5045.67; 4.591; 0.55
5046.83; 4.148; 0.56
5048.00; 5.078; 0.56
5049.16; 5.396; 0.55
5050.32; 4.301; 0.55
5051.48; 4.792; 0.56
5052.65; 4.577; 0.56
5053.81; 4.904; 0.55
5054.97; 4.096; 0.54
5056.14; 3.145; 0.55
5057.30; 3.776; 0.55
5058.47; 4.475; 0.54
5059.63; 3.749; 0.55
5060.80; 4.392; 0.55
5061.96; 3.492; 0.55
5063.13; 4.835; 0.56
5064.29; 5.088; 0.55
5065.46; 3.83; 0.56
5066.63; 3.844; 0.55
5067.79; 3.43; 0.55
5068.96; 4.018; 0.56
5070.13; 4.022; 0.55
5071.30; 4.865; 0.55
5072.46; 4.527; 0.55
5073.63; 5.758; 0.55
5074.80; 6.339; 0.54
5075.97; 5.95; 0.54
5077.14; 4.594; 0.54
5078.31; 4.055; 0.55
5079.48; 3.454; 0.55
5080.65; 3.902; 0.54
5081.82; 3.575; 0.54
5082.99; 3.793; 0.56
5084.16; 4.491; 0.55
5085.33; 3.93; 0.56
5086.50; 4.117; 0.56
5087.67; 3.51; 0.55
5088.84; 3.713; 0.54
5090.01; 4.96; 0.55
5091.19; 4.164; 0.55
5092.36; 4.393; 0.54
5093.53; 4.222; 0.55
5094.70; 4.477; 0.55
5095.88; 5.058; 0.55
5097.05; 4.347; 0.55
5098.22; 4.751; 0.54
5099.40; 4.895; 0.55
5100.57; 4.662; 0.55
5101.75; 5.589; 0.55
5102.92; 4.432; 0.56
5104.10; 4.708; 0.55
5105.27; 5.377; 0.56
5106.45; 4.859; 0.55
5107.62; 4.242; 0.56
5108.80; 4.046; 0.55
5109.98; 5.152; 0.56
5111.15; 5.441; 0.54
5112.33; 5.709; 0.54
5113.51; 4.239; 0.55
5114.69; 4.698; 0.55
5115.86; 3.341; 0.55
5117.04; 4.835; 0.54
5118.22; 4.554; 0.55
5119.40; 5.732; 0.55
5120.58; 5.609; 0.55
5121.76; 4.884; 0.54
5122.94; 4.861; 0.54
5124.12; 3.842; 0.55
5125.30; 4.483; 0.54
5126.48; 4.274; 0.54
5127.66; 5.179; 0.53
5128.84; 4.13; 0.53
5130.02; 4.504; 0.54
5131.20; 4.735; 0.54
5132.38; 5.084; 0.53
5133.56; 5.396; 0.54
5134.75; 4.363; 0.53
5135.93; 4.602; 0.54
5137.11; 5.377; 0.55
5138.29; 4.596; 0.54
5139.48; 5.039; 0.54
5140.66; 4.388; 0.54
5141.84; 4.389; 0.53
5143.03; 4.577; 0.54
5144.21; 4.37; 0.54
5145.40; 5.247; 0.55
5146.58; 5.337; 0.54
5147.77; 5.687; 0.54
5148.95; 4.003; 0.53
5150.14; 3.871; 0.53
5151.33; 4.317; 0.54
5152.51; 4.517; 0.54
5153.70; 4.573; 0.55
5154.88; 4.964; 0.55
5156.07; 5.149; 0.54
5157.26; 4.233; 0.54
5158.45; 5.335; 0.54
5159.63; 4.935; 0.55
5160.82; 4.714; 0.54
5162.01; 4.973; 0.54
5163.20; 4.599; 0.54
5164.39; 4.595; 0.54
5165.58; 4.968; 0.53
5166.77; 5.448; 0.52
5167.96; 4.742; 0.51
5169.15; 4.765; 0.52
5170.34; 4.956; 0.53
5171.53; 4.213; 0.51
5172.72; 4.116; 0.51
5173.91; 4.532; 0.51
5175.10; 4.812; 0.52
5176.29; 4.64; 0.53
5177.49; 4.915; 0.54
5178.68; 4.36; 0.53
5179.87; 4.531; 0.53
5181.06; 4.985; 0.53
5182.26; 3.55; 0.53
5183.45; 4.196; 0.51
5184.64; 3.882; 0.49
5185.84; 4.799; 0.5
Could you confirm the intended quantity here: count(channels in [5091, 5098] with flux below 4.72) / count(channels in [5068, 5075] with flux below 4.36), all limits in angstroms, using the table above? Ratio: 2.5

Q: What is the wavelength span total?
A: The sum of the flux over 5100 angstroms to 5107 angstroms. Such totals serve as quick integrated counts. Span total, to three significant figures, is 29.6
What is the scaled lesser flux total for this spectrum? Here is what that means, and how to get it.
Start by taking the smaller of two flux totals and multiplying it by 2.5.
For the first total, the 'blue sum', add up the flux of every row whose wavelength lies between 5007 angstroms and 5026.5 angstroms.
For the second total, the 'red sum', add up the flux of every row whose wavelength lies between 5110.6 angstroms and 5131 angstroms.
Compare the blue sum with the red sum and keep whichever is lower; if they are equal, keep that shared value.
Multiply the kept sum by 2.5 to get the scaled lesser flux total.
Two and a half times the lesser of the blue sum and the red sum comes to 190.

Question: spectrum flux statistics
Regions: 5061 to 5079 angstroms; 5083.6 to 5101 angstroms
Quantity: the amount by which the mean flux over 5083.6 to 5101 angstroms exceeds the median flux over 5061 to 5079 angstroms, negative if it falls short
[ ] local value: -0.15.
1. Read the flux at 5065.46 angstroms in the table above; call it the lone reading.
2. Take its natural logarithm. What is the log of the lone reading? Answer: 1.34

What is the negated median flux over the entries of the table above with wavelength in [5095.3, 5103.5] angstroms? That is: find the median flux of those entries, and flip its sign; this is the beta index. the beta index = -4.75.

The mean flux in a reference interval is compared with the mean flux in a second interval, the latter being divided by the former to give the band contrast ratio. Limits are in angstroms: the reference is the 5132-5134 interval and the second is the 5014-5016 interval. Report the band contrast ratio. 0.79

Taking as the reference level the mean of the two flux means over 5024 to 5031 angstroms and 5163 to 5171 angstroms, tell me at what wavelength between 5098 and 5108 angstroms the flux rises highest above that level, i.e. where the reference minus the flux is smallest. 5101.75 angstroms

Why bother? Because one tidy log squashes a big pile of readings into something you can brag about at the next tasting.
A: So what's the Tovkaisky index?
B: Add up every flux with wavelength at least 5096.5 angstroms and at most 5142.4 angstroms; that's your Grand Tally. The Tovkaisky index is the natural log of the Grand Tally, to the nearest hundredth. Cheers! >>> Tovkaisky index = 5.22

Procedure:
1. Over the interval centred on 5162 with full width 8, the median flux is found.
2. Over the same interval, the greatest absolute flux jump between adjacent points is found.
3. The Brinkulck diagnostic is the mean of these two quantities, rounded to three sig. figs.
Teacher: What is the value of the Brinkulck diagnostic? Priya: 2.67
